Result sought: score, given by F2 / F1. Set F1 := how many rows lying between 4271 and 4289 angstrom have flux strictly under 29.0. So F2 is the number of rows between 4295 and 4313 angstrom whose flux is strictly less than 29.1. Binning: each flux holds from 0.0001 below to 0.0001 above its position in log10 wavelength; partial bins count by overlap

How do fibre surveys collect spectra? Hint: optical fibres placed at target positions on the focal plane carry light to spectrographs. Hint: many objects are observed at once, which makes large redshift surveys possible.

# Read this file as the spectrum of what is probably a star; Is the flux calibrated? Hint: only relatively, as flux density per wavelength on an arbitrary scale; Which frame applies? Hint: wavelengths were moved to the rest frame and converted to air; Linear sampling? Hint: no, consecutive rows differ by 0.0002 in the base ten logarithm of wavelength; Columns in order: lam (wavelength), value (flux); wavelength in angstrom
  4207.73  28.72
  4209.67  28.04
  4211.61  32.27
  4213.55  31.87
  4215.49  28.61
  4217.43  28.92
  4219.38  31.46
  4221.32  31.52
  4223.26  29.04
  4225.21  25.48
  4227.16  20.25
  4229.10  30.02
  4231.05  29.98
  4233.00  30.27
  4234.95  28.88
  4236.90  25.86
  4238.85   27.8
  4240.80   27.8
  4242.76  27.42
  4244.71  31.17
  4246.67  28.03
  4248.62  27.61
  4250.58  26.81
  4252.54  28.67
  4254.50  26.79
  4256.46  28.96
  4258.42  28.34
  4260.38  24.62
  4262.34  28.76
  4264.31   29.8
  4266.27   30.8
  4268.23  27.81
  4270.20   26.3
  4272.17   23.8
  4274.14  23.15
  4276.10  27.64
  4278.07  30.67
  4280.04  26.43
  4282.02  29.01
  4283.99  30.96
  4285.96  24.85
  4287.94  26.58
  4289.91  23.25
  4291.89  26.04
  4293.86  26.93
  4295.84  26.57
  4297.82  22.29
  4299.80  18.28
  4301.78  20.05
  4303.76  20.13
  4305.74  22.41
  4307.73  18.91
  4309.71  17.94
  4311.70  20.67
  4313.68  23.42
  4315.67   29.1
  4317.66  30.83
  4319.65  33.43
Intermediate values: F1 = 6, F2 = 9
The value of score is 1.5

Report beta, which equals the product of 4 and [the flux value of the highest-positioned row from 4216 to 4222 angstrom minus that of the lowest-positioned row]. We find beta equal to 10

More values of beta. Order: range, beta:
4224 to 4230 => 18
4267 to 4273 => -16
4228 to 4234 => 1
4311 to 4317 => 34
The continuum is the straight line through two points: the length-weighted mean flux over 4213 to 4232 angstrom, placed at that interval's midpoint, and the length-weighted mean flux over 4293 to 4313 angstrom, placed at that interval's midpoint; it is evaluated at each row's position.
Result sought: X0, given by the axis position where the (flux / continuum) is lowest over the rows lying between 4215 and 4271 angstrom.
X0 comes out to 4227.16 angstrom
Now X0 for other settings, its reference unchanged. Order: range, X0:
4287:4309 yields 4299.80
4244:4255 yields 4250.58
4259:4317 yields 4299.80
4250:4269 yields 4260.38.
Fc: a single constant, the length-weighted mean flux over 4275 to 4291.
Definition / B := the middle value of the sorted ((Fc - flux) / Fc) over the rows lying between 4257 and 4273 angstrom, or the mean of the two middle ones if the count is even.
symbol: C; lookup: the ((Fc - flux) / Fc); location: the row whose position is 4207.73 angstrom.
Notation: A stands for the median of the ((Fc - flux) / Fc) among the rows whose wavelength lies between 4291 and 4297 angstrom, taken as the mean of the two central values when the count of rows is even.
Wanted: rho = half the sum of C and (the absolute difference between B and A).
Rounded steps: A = 0.03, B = -0.03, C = -0.05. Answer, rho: 0.00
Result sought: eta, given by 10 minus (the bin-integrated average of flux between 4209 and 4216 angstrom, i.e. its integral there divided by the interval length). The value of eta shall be -20.4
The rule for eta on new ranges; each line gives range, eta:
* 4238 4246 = -18.5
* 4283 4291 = -16.4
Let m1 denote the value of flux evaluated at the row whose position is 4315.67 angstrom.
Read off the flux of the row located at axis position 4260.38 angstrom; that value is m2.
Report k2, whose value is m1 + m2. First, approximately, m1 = 29.1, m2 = 24.62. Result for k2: 53.7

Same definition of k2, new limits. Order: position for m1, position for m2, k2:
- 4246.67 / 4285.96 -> 52.9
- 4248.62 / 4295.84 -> 54.2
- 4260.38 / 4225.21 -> 50.1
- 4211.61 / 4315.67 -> 61.4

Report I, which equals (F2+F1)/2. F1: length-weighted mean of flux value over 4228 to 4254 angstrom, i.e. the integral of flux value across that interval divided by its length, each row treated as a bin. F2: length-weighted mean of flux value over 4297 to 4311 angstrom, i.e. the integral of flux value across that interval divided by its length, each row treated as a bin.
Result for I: 24.2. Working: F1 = 28.4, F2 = 20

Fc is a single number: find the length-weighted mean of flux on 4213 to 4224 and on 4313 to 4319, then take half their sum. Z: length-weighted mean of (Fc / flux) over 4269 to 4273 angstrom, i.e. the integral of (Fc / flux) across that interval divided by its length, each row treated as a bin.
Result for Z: 1.16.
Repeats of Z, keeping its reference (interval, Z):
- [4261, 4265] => 1.02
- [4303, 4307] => 1.38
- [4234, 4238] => 1.07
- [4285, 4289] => 1.14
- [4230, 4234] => 0.97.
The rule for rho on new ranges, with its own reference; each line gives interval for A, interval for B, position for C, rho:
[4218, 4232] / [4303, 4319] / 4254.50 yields 0.16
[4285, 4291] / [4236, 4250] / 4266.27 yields -0.01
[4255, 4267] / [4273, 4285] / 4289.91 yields 0.09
